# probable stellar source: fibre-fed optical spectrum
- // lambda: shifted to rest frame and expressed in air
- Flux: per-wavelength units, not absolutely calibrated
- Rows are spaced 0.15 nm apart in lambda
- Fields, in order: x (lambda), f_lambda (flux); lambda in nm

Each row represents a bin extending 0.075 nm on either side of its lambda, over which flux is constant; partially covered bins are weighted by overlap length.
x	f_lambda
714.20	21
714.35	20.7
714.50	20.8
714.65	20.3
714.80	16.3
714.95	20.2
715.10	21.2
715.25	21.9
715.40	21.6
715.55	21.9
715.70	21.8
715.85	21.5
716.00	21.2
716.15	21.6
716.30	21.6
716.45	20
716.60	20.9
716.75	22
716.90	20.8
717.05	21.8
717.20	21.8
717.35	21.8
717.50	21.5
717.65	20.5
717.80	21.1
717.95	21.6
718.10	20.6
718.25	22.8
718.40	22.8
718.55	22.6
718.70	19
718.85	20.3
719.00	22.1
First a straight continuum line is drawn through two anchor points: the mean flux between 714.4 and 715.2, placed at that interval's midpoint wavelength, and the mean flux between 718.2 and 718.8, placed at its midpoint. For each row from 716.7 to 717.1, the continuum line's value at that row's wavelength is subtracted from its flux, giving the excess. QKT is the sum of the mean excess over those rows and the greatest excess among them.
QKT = 1.8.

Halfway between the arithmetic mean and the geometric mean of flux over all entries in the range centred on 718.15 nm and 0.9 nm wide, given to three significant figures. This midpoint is 21.9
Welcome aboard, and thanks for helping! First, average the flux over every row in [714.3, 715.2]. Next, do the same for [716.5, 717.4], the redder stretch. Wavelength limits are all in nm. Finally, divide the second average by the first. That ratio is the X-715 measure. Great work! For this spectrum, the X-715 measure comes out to 1.08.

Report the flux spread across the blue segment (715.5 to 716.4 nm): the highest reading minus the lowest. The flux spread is 0.7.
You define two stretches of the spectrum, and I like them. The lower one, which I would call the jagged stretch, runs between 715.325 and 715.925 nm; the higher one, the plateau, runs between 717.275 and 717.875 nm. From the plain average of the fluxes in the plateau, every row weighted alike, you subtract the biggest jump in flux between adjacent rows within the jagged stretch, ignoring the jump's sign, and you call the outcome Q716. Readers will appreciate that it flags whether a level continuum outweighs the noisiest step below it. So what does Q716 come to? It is 20.9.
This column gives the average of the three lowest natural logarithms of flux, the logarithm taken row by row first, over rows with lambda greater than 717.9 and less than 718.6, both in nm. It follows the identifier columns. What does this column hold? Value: 3.072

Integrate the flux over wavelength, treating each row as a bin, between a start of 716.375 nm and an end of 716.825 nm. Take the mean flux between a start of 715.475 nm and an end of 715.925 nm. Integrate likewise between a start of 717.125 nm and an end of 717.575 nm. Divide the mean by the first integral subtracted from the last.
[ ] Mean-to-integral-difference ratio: 66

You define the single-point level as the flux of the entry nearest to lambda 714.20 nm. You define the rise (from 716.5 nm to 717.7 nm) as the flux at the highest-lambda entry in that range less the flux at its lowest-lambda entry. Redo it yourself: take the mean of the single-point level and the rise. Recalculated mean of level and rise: 10.3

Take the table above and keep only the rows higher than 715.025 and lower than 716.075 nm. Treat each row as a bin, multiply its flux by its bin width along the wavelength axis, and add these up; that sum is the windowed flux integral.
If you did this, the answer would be 23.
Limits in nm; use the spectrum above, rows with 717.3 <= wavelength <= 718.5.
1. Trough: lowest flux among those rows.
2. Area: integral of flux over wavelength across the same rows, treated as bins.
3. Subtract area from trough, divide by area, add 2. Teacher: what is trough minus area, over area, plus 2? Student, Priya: 1.8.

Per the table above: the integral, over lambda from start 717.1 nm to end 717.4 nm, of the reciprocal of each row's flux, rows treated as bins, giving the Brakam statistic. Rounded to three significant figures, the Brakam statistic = 0.0138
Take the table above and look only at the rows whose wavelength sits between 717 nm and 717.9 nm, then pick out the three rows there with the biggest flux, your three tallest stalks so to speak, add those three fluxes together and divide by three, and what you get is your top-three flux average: 21.8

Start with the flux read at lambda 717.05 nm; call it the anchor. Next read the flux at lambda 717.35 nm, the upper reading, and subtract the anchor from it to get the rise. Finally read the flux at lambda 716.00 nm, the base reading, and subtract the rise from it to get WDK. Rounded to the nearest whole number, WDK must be 21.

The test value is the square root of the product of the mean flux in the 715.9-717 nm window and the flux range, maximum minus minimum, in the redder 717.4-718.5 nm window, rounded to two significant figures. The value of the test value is 7.0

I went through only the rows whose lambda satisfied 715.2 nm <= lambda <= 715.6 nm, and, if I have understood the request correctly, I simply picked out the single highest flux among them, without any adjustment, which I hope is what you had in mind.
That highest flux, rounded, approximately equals 21.9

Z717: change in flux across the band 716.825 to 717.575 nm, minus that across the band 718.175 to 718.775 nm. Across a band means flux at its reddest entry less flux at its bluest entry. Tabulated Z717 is 4.5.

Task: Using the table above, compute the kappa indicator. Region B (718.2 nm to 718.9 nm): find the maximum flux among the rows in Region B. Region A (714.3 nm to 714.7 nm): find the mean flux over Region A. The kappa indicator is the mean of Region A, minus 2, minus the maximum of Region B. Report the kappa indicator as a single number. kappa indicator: -4.2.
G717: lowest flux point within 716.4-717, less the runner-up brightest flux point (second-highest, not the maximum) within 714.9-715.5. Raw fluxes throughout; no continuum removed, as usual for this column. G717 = -1.6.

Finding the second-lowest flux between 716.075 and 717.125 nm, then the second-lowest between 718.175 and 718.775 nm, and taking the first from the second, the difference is 1.8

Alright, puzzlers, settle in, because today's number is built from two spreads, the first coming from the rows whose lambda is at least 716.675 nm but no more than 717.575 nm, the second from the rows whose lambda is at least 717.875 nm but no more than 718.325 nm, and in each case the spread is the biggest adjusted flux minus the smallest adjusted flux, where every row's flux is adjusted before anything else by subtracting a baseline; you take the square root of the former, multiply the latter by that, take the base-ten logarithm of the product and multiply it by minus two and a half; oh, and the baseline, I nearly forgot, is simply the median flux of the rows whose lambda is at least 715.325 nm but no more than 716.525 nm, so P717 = -1.0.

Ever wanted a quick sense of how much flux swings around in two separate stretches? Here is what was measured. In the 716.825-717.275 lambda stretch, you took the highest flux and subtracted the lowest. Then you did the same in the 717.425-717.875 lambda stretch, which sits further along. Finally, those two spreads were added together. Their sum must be 2.0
